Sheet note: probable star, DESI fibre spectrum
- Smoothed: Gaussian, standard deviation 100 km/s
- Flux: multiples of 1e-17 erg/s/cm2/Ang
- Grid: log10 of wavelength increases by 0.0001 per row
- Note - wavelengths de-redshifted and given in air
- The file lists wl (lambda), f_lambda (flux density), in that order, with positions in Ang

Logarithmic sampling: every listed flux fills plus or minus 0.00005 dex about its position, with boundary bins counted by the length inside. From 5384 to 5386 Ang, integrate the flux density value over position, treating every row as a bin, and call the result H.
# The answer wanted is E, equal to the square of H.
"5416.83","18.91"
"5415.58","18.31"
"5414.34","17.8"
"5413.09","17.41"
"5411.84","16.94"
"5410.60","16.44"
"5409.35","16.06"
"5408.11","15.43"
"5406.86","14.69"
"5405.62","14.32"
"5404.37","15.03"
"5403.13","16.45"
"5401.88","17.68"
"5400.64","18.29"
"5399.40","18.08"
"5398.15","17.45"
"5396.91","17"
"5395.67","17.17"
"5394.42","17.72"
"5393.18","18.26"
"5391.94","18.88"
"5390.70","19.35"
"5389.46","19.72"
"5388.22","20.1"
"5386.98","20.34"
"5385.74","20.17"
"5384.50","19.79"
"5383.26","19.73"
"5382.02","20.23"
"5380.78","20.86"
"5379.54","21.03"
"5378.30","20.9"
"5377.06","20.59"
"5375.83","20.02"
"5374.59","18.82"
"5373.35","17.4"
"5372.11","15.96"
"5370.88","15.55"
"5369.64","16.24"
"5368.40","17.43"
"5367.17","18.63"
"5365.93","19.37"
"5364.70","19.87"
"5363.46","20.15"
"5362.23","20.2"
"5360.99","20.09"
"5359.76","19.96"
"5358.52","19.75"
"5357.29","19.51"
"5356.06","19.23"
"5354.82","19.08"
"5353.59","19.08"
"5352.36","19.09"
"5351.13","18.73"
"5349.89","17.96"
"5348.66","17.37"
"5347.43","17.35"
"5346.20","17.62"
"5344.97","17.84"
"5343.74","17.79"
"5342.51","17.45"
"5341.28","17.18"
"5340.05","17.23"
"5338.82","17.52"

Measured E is 1593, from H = 40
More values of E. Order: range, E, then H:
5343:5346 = 2846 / 53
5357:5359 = 1549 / 39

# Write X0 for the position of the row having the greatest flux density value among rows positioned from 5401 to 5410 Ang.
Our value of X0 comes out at 5401.88 Ang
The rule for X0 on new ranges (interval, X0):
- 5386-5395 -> 5386.98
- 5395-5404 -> 5400.64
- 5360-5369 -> 5362.23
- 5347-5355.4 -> 5352.36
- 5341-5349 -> 5344.97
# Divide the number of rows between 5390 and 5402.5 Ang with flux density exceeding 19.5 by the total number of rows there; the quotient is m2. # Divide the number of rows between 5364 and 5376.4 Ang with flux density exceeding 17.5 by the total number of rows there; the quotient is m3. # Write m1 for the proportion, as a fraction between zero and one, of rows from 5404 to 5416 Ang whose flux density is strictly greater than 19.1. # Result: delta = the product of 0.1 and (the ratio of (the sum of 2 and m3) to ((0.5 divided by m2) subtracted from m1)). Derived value 0.0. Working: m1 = 0.0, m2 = 0.00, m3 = 0.50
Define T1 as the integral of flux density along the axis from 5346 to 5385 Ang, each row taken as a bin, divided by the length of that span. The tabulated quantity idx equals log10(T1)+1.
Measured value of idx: 2.28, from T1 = 19.0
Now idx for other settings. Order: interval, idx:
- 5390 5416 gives 2.23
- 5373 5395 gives 2.29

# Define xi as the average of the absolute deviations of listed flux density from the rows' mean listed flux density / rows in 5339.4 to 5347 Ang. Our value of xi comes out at 0.2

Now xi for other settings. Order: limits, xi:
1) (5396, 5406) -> 1.1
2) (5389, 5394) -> 0.5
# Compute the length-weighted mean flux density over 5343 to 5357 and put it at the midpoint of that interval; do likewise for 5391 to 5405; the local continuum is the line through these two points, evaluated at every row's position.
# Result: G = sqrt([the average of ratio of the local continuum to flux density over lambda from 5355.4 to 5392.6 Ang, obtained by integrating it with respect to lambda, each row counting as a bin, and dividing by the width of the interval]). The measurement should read 0.97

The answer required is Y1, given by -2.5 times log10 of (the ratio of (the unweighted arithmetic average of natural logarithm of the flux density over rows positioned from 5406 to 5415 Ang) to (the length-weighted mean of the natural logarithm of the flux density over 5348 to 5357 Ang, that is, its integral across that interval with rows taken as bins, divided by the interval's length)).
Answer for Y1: 0.05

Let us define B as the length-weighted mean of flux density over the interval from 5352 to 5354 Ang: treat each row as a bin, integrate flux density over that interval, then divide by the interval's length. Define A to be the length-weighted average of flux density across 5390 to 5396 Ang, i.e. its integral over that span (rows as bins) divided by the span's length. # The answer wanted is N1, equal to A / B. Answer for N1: 0.96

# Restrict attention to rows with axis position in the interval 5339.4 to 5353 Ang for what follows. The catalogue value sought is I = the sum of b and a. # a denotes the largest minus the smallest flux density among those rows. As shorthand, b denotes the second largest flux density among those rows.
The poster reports 20.6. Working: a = 1.91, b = 18.73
